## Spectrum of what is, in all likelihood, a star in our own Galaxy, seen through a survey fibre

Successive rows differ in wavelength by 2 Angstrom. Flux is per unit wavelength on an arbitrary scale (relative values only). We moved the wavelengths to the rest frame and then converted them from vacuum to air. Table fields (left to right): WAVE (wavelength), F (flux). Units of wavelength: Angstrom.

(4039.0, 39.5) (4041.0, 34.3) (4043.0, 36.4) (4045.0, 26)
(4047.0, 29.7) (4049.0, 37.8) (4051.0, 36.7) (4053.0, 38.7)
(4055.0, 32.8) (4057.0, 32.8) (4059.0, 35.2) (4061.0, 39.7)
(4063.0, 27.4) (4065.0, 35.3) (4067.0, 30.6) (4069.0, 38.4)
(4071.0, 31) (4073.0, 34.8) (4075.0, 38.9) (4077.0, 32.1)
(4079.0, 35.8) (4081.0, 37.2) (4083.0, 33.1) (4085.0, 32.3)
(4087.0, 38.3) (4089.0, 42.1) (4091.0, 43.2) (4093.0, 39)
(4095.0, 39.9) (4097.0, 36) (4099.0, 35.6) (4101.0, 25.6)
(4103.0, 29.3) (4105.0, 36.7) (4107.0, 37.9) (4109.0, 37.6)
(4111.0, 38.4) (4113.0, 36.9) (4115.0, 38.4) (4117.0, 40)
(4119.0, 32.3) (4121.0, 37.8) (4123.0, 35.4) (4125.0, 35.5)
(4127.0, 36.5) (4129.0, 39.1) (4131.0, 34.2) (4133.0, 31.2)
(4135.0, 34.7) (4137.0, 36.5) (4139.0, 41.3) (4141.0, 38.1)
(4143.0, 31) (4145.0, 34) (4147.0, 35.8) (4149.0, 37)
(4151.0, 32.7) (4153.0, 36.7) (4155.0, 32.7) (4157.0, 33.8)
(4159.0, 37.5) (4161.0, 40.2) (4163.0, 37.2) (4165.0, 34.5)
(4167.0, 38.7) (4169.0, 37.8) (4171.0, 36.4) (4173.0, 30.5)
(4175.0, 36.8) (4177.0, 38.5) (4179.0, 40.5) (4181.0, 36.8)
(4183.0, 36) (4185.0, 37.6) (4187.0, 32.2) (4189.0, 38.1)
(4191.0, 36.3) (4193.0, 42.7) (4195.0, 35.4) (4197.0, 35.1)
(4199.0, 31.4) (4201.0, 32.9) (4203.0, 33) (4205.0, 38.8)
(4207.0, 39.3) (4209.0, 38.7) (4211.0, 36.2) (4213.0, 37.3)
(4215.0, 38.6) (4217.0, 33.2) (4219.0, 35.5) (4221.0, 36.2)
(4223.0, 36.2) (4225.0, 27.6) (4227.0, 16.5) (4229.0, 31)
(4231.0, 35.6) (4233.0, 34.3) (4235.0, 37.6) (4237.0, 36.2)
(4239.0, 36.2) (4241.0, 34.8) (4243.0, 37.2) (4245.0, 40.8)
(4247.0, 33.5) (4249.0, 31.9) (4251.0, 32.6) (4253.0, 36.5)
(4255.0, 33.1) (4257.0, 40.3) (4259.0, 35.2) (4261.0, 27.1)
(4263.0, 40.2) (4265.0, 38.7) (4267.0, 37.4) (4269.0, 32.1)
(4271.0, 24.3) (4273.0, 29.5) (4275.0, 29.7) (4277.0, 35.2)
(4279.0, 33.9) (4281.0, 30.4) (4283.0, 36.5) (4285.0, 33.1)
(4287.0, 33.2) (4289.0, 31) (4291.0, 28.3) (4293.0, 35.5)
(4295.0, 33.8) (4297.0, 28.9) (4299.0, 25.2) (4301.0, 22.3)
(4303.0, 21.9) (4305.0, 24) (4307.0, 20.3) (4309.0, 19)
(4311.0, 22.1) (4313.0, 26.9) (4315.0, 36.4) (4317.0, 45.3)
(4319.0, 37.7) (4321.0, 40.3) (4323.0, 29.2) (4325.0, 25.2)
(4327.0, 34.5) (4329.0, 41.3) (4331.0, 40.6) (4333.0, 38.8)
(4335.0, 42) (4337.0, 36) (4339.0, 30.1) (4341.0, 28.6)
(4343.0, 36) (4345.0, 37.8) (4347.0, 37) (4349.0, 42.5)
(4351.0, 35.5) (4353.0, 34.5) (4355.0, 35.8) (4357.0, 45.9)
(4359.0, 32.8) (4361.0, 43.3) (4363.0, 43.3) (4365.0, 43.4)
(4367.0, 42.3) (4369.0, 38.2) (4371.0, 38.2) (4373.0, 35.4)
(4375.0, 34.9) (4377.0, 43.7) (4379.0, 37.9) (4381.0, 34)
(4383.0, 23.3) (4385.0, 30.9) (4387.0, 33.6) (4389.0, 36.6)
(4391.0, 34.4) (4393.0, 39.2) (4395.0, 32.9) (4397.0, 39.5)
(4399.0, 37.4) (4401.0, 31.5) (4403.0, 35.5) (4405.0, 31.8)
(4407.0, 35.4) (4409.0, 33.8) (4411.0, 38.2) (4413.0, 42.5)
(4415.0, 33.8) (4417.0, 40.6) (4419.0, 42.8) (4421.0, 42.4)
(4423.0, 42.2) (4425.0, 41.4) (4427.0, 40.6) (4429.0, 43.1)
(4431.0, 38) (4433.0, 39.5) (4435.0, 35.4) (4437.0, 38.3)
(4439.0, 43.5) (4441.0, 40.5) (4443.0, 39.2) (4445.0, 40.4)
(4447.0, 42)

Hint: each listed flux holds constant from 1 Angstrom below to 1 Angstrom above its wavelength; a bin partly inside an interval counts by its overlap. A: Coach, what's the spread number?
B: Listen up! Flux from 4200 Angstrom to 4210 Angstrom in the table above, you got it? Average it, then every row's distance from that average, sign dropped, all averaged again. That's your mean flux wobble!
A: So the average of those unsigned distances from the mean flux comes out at 2.9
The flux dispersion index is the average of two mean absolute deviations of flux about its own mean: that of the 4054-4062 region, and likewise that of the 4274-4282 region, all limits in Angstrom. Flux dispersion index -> 2.3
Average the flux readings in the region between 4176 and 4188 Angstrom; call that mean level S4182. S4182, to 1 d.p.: 36.9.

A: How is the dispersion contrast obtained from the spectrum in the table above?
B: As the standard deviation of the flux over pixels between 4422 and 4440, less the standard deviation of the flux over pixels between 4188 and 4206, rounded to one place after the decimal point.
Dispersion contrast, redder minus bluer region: -0.8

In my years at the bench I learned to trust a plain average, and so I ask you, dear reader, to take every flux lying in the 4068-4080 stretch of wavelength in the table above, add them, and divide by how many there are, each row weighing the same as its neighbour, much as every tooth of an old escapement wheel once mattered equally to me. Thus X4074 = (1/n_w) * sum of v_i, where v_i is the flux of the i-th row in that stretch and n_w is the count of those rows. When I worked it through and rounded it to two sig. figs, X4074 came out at 35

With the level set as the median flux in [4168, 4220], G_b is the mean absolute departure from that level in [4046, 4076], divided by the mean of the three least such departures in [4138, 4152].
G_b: 3.7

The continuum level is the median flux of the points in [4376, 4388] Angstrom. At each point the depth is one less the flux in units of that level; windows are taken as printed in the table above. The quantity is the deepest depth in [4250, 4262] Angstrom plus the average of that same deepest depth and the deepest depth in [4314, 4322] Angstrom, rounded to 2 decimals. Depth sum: 0.26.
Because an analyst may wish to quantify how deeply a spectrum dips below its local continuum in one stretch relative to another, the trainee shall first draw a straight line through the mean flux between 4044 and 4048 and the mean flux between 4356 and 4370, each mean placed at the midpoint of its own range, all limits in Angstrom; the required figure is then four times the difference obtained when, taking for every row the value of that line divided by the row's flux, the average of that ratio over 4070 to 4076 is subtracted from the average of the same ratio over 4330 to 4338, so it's 0.74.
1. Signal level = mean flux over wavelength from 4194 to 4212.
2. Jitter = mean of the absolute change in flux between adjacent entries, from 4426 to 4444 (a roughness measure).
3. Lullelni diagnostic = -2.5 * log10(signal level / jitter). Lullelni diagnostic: -2.62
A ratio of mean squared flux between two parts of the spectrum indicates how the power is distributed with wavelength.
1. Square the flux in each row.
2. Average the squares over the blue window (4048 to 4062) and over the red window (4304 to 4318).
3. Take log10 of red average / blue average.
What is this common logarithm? -0.19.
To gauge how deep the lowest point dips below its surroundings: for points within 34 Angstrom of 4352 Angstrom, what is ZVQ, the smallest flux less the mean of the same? -13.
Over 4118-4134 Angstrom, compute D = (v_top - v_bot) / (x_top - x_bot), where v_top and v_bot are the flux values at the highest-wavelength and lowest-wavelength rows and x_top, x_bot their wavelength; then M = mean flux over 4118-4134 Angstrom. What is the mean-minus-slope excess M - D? 35.3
